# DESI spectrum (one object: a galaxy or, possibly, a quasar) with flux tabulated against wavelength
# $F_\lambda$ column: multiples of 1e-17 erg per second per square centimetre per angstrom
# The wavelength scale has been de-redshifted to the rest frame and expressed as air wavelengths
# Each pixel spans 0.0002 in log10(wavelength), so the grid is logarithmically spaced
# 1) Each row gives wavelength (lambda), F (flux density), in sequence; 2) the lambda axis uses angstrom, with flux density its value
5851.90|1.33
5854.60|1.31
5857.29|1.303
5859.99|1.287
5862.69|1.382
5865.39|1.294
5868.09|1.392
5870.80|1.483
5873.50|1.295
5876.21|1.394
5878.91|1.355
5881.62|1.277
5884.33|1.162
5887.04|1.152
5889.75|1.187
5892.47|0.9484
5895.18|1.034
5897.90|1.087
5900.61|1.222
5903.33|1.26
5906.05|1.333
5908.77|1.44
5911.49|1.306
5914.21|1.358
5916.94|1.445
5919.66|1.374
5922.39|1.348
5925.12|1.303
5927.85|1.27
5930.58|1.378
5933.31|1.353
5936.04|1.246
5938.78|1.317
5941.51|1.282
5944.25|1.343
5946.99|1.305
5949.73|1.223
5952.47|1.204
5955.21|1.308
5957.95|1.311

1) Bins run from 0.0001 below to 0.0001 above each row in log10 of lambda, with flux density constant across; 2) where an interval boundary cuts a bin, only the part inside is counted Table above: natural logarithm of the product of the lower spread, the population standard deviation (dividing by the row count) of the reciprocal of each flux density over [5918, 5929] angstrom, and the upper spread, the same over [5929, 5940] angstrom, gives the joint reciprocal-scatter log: -7.3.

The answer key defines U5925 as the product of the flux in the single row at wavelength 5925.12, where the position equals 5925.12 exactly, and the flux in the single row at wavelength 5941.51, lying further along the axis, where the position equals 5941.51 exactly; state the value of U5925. 1.67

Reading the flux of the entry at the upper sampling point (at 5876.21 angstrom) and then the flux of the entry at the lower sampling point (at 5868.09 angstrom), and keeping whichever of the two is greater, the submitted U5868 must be 1.39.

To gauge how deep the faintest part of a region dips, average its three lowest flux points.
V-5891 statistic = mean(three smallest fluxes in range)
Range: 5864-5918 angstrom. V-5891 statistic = 1.02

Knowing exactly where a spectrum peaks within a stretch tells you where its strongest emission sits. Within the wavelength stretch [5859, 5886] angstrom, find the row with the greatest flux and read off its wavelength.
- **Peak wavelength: 5870.80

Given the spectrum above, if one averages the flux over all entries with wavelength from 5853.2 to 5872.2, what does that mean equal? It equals 1.35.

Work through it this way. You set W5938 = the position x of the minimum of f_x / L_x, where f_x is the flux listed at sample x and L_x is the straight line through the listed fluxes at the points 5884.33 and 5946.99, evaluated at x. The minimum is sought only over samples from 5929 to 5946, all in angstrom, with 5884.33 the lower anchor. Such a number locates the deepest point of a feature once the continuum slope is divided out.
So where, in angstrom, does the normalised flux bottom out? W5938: 5936.04 angstrom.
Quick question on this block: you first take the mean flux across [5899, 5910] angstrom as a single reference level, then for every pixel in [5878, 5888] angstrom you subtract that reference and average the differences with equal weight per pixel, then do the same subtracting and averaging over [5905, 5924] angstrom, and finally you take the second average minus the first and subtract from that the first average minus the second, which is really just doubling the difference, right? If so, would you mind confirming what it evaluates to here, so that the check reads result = 0.27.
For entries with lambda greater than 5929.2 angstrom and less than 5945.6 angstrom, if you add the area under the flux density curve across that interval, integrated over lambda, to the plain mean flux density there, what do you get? 23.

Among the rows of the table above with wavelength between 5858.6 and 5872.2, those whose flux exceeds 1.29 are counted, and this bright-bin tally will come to 4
